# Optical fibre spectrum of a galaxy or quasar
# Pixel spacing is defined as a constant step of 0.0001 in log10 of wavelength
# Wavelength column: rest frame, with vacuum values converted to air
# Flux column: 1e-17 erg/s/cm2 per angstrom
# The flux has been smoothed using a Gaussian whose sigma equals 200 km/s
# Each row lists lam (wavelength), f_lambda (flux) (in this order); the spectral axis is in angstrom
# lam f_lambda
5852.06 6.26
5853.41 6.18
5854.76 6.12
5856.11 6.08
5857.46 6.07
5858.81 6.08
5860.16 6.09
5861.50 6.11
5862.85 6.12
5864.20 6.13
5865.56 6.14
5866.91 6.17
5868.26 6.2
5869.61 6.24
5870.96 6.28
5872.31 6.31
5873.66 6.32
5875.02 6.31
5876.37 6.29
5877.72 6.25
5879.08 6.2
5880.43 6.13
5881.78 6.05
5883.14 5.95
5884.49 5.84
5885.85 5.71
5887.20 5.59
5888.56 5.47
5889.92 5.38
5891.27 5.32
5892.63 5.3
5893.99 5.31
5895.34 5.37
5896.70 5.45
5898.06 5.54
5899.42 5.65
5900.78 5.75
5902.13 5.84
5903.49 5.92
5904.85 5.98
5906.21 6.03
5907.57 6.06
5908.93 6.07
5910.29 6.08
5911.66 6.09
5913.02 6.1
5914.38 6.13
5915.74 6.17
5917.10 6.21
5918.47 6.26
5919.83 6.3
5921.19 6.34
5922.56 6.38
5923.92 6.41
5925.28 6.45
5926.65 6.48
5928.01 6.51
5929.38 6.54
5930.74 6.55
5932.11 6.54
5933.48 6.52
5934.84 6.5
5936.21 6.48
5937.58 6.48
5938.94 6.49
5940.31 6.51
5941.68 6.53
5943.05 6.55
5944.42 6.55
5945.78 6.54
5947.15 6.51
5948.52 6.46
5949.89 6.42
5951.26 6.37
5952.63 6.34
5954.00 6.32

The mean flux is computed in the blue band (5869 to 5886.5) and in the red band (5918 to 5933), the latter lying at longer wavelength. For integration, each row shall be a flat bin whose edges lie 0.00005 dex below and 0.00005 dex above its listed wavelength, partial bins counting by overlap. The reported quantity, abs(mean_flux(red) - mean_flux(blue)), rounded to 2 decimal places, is 0.29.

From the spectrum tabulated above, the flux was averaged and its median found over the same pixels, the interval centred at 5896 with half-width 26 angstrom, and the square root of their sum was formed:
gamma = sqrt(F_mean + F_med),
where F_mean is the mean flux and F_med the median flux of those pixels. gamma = 3.46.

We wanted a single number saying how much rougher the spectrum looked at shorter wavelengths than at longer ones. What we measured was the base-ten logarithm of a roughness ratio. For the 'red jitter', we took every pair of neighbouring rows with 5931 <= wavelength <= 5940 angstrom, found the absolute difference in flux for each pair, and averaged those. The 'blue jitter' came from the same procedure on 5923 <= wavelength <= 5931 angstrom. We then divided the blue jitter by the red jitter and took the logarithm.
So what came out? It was 0.30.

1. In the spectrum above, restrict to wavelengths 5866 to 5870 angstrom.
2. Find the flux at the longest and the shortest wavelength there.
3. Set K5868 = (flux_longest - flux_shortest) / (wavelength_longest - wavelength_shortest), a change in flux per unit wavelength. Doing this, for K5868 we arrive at 0.026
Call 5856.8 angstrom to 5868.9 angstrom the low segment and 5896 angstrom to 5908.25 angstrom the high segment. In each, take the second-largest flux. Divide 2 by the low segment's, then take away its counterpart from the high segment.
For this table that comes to -5.71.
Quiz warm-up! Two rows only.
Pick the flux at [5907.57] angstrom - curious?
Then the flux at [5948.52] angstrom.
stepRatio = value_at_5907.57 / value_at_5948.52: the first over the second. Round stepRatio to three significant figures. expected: 0.938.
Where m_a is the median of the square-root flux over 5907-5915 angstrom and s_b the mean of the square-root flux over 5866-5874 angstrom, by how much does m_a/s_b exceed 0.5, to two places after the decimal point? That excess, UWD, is 0.49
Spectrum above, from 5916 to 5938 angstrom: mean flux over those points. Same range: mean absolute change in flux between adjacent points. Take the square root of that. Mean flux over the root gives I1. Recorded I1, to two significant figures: 39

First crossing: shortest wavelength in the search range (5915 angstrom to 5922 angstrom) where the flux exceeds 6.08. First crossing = 5915.74 angstrom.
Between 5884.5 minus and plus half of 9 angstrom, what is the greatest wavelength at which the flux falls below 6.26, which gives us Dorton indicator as 5888.56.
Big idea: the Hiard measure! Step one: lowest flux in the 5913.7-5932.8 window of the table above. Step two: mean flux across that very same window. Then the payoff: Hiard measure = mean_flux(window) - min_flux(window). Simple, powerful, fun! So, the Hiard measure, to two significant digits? 0.25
